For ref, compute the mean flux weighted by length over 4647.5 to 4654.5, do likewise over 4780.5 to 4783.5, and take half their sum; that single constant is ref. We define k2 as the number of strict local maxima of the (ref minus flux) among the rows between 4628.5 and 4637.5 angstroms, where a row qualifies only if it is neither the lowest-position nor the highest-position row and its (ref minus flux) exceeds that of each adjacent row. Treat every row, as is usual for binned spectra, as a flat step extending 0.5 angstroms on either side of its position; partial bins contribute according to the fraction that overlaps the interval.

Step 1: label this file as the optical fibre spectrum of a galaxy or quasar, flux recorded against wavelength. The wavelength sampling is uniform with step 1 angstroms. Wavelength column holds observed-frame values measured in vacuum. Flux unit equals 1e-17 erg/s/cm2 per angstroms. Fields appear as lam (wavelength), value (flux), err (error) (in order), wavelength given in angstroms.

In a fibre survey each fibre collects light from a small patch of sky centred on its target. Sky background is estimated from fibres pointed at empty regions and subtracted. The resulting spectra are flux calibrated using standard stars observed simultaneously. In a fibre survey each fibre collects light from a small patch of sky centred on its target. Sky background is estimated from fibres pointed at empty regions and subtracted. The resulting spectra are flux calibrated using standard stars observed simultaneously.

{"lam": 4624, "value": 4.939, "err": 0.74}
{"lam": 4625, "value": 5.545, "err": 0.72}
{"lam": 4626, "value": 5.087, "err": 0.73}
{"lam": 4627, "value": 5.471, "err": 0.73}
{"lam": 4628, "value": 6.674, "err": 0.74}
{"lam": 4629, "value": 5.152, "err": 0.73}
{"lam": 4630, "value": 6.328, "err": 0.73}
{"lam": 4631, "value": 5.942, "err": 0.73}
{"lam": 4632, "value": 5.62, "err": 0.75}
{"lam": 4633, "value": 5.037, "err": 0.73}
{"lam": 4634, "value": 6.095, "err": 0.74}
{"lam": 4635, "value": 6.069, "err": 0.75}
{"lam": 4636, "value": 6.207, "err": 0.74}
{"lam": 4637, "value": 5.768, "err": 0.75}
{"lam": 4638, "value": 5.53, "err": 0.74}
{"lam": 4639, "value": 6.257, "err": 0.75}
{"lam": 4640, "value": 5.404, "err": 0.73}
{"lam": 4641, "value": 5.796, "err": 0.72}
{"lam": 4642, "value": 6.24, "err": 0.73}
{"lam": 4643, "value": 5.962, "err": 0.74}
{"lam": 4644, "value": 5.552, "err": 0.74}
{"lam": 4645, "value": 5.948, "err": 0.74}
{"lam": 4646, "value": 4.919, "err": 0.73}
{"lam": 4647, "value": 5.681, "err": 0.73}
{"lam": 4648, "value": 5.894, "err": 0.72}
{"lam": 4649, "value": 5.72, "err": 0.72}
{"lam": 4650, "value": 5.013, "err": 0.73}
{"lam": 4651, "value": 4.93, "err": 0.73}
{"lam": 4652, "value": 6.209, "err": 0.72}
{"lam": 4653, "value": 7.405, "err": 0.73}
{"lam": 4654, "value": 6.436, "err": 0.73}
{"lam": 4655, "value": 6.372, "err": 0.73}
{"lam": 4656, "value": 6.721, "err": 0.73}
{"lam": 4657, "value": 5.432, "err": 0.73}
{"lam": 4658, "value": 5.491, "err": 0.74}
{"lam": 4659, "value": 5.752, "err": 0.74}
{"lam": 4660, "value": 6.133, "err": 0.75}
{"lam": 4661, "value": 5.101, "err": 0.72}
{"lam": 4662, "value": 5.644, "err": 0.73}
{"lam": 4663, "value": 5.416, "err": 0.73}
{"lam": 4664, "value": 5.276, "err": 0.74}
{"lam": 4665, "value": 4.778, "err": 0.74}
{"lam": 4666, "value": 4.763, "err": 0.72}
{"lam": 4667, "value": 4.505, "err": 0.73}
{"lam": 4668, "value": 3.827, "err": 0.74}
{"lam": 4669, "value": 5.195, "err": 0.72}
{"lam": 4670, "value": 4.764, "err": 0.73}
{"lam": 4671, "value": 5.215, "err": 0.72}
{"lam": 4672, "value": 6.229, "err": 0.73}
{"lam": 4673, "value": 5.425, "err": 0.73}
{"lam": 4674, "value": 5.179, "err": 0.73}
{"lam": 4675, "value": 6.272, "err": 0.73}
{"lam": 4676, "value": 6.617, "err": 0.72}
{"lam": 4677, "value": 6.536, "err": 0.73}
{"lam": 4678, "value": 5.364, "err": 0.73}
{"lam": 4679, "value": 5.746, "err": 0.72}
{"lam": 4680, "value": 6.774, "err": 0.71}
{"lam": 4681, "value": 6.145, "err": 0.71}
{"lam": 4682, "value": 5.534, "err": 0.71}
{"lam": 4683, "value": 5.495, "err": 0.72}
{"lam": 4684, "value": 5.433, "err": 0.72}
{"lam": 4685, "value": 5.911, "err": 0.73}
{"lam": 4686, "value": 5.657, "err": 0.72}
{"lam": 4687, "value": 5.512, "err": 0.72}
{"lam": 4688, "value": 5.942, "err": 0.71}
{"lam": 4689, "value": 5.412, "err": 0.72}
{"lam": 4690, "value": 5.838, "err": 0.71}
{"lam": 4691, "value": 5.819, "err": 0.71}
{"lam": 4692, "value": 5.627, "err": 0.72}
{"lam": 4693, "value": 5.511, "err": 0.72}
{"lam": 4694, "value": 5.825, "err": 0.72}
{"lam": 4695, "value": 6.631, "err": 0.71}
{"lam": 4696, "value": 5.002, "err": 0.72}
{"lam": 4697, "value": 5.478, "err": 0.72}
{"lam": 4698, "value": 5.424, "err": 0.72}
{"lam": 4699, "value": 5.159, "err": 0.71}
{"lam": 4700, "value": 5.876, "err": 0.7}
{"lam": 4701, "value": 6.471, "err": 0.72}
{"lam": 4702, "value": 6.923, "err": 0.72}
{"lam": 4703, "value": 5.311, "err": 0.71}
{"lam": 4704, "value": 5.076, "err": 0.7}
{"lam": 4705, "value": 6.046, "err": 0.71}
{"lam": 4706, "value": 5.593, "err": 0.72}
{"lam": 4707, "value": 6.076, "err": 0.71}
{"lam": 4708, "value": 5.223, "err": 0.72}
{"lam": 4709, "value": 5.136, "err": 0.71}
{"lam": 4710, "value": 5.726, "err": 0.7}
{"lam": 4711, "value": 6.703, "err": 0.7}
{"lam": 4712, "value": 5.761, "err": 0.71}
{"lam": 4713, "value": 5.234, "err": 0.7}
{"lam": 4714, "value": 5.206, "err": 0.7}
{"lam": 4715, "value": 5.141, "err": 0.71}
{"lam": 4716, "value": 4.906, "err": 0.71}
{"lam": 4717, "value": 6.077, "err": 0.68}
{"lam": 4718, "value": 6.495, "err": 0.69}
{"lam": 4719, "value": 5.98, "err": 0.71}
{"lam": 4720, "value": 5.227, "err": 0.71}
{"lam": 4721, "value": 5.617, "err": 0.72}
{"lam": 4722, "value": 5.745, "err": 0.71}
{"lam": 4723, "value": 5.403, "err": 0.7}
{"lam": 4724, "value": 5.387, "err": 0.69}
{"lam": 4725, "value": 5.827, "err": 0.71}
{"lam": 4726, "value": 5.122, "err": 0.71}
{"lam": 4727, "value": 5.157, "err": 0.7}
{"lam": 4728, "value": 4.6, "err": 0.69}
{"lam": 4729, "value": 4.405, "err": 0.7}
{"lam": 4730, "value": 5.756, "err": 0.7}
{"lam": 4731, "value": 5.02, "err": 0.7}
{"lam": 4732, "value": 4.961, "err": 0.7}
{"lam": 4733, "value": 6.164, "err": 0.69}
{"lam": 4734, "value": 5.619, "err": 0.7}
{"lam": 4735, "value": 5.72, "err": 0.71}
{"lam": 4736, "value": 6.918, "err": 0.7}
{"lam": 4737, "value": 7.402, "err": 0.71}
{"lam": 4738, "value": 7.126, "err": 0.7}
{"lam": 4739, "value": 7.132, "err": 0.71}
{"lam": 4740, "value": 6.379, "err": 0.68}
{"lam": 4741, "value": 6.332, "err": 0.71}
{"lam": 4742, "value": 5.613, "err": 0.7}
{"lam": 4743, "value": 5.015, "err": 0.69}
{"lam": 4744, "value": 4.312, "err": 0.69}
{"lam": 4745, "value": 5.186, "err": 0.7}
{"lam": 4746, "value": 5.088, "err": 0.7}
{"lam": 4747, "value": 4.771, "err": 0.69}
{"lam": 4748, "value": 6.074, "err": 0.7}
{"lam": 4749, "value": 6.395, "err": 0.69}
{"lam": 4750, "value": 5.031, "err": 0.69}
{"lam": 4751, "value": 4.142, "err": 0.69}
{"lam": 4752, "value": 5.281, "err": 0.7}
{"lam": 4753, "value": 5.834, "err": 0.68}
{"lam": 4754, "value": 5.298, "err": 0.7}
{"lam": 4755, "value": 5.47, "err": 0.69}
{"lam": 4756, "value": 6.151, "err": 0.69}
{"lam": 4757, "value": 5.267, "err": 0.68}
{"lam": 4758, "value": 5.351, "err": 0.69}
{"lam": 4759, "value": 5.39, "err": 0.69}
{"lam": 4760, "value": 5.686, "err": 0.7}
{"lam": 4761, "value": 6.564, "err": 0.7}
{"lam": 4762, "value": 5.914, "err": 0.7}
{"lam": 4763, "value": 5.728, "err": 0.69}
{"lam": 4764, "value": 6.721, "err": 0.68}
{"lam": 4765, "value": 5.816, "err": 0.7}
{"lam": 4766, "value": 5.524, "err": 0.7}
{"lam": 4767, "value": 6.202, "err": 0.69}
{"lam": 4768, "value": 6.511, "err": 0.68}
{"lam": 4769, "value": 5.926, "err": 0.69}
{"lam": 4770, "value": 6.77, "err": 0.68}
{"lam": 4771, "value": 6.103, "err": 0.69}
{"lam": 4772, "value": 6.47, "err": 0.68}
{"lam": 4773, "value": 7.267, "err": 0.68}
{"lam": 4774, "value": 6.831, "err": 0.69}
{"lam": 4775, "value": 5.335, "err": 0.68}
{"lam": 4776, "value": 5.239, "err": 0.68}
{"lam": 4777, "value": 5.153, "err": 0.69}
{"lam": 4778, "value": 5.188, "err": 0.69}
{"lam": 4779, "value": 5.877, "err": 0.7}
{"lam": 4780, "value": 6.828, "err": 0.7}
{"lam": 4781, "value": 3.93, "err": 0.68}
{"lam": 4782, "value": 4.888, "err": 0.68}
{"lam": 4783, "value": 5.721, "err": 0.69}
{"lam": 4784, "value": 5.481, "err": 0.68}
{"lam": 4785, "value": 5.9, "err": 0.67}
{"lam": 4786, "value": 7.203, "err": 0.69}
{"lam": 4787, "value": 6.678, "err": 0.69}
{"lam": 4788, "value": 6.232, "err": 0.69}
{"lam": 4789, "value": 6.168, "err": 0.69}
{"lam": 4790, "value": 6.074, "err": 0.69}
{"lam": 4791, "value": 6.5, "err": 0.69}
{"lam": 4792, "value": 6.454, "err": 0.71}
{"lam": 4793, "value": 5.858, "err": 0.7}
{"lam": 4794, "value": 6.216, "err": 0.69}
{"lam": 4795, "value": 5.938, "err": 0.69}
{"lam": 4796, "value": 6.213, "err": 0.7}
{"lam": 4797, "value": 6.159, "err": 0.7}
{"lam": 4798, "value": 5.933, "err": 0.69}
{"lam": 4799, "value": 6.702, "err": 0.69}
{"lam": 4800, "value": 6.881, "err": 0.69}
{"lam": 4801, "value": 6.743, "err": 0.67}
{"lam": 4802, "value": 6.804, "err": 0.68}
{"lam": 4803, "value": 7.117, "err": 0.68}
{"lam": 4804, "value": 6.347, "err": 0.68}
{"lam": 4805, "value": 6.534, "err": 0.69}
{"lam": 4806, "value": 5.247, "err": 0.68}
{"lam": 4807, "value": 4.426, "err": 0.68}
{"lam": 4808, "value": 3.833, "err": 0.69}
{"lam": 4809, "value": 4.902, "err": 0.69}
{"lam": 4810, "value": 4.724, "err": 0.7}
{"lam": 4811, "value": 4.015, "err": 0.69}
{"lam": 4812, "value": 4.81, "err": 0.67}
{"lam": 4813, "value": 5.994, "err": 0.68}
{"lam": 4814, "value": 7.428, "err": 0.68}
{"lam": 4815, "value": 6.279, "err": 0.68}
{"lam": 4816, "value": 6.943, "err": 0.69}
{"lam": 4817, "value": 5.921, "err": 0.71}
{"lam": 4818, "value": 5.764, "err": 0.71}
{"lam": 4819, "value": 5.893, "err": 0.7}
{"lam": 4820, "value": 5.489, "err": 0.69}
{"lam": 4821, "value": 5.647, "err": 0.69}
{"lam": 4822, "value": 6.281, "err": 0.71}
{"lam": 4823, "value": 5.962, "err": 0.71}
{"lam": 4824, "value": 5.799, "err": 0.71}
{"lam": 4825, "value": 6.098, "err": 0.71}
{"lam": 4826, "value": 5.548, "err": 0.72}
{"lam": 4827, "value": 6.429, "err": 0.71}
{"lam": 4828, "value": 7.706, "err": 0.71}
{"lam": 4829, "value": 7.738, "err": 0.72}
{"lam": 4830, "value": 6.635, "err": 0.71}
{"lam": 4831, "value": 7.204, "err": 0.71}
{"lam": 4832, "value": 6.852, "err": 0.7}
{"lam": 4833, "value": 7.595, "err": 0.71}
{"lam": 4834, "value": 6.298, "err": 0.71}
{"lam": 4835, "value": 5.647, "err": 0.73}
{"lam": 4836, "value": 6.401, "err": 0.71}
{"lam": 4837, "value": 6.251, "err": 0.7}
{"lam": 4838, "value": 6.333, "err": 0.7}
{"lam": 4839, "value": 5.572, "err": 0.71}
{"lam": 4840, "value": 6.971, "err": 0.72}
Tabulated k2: 2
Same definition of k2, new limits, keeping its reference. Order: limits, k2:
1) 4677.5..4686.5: 1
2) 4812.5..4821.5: 3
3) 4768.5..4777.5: 1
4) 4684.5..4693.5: 2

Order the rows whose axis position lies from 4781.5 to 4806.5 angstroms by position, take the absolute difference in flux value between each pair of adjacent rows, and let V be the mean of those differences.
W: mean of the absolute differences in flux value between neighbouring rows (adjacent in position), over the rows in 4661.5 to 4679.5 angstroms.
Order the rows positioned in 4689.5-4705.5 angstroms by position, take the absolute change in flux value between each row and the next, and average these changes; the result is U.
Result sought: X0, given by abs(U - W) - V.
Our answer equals -0.39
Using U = 0.56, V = 0.41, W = 0.54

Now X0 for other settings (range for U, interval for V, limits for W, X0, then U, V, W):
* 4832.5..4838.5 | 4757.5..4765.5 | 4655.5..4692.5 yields -0.47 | 0.59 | 0.56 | 0.49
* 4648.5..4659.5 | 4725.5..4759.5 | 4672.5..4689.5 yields -0.42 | 0.63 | 0.57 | 0.47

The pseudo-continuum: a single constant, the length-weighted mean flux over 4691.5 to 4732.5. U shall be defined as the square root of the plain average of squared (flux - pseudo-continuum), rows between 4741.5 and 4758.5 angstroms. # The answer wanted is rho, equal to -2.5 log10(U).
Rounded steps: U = 0.6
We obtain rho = 0.5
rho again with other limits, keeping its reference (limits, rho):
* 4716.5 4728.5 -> 0.8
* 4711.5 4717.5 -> 0.9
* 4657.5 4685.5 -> 0.5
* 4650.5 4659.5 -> 0.1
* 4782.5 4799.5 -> 0.3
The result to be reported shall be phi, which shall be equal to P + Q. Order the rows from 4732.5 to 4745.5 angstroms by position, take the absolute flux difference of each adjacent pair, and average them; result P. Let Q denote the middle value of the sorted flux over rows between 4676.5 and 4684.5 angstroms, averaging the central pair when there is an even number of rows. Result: 6.17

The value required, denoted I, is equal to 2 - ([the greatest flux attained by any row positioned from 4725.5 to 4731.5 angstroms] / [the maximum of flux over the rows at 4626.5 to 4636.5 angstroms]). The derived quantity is 1.14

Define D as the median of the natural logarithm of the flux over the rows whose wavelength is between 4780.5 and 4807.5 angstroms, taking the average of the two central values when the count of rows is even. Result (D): 1.83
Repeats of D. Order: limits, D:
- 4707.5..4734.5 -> 1.68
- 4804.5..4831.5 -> 1.78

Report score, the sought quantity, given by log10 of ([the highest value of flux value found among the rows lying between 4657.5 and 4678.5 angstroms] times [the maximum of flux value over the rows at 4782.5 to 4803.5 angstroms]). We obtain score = 1.68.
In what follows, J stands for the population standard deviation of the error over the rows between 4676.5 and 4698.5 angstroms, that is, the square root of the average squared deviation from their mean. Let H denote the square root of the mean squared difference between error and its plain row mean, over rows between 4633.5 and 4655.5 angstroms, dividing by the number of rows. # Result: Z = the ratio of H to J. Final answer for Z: 1.4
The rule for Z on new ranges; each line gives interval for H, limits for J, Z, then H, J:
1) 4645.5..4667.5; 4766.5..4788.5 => 1.1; 0.0077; 0.0072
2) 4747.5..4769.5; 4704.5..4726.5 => 0.7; 0.0072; 0.0098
